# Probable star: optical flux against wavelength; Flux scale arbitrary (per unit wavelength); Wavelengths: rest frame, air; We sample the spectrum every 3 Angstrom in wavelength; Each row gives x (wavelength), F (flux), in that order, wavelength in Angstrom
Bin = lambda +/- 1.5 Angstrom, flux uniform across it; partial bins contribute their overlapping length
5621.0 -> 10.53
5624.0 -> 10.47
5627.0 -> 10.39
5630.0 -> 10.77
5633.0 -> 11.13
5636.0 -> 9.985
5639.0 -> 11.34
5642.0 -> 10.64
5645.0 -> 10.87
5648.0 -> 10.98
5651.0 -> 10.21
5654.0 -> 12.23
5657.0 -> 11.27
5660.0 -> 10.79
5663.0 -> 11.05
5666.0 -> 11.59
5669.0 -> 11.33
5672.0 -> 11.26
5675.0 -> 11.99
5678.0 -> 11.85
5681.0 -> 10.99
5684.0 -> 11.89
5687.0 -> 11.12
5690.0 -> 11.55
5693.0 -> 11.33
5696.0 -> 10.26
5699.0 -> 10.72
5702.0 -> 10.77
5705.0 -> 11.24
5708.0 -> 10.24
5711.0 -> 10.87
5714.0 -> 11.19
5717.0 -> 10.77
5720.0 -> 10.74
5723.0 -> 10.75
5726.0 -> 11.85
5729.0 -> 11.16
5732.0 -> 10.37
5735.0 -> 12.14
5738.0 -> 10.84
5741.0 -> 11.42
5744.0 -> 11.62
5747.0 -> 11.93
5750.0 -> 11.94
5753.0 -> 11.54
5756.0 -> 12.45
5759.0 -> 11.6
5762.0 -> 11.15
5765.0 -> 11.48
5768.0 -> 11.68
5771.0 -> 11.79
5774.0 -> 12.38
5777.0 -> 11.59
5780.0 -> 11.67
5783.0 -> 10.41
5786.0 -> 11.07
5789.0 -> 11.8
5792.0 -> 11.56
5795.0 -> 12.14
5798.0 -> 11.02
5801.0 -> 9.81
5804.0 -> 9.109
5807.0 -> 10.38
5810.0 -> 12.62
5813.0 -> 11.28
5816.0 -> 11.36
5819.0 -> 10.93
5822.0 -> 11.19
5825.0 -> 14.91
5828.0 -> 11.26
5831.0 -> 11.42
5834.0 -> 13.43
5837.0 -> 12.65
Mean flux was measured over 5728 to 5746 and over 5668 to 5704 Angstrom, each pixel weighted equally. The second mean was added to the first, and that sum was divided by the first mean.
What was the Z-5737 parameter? 2.00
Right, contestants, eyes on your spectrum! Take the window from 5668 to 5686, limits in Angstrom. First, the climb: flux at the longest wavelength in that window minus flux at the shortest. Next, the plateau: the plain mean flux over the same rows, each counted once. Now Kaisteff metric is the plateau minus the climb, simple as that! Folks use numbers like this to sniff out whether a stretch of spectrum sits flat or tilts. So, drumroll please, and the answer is 11.0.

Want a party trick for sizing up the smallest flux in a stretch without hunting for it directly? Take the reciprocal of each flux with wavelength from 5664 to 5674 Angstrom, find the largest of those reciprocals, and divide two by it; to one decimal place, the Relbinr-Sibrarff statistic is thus 22.5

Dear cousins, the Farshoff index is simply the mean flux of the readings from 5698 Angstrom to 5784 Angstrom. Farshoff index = 11.3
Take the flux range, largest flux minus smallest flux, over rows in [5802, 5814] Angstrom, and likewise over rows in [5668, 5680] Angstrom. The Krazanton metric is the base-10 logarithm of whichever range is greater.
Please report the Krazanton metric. 0.5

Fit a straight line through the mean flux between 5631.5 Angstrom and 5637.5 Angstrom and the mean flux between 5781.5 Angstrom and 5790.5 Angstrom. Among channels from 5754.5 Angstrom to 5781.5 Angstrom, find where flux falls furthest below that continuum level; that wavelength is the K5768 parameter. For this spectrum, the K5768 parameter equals 5762.0 Angstrom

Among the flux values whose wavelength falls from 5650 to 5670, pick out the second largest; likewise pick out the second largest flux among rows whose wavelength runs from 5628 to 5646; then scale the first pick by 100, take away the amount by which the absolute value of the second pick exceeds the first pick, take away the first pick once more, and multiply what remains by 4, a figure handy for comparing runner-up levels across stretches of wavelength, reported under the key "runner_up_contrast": 4591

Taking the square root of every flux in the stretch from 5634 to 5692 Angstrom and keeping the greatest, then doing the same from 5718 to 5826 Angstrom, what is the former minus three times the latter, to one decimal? -8.1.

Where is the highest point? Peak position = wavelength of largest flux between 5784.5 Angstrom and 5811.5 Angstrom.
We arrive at 5810.0 Angstrom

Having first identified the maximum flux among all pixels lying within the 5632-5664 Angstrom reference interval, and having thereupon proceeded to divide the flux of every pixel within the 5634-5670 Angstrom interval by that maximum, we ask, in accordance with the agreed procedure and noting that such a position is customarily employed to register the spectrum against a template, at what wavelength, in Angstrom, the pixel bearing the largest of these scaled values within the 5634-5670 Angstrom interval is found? 5654.0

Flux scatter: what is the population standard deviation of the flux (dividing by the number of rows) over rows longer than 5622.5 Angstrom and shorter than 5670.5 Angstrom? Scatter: 0.54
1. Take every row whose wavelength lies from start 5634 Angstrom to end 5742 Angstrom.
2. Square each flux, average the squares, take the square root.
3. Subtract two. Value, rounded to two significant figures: 9.1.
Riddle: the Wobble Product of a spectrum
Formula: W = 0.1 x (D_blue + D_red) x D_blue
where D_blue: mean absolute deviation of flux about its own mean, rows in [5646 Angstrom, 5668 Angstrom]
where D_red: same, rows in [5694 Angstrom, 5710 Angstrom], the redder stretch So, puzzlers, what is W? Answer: 0.036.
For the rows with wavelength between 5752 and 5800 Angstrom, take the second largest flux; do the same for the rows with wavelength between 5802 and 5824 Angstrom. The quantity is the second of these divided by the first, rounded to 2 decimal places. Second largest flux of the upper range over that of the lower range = 0.92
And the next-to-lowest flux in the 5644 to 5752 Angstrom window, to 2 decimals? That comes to 10.24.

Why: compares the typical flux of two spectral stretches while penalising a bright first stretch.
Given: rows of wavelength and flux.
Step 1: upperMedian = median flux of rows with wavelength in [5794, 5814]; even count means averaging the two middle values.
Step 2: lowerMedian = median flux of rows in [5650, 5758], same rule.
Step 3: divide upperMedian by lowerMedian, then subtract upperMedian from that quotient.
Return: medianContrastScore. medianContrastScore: -10.0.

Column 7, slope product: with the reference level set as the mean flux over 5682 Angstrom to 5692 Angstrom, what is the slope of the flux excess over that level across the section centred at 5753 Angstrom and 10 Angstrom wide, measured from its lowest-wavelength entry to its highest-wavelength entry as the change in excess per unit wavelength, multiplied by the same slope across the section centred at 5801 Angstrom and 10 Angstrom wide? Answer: -0.03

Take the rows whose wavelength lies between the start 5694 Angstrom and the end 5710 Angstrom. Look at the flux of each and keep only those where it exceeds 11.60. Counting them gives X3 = 0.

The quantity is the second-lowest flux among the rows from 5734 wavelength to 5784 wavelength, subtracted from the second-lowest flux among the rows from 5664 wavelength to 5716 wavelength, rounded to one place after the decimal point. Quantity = -0.6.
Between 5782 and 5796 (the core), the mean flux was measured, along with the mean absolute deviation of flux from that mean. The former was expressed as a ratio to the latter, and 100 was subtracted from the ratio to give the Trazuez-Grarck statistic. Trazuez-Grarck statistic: -78.3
